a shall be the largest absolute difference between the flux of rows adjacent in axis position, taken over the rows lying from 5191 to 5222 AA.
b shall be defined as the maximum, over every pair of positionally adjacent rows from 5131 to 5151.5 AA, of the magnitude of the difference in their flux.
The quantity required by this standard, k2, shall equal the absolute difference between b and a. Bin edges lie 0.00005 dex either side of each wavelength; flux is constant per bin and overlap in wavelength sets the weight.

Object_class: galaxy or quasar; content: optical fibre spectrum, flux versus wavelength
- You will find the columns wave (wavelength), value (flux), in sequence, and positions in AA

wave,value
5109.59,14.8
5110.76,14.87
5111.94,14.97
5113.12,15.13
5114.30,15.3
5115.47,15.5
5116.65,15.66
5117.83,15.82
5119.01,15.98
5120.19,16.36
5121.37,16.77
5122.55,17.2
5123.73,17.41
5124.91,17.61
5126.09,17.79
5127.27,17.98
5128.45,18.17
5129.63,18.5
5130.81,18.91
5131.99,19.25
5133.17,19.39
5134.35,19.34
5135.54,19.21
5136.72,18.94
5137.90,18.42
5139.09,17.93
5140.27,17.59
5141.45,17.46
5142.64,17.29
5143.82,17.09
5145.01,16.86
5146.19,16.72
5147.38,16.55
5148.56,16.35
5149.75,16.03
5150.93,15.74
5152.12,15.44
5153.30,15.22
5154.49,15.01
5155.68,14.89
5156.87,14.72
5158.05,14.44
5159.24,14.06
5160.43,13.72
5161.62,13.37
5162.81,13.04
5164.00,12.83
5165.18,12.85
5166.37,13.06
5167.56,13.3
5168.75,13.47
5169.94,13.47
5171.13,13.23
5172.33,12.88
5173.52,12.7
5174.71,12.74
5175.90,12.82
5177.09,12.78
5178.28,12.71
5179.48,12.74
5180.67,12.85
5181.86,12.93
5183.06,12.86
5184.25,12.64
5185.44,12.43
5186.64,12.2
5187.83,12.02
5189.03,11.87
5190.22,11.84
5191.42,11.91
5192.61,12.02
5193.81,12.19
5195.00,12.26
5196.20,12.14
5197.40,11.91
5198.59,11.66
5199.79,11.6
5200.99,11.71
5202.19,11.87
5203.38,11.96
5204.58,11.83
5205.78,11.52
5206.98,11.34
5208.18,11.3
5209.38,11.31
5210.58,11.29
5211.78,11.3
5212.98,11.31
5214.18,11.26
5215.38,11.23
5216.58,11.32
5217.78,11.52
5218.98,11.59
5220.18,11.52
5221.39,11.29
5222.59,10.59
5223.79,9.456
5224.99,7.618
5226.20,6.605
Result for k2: 0.210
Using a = 0.31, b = 0.520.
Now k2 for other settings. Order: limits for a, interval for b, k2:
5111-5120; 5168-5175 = 0.150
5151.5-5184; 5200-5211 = 0.070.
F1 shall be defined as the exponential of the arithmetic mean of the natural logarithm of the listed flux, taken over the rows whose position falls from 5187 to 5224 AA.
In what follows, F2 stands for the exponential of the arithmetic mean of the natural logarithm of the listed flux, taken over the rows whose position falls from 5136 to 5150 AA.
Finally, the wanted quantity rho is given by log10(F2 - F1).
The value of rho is 0.76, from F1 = 11.5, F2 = 17.2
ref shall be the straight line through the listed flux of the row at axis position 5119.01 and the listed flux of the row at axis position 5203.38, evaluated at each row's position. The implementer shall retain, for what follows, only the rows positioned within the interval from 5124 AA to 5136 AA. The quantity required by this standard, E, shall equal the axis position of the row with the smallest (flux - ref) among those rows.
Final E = 5124.91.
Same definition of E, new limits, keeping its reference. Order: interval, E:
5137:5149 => 5148.56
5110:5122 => 5110.76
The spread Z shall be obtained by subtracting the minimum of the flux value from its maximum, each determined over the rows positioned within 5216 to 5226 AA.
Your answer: 4.0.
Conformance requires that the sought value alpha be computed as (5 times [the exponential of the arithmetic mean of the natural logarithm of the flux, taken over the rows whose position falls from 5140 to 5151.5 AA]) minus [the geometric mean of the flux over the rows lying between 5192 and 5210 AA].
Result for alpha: 72.0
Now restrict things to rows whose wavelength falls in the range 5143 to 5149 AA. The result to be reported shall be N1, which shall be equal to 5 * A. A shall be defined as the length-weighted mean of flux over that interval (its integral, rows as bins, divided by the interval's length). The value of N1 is 84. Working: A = 16.8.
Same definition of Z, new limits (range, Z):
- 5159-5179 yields 1.4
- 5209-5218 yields 0.3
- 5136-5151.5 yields 3.2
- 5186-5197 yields 0.4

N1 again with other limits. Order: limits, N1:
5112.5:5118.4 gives 77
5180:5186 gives 64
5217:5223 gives 57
